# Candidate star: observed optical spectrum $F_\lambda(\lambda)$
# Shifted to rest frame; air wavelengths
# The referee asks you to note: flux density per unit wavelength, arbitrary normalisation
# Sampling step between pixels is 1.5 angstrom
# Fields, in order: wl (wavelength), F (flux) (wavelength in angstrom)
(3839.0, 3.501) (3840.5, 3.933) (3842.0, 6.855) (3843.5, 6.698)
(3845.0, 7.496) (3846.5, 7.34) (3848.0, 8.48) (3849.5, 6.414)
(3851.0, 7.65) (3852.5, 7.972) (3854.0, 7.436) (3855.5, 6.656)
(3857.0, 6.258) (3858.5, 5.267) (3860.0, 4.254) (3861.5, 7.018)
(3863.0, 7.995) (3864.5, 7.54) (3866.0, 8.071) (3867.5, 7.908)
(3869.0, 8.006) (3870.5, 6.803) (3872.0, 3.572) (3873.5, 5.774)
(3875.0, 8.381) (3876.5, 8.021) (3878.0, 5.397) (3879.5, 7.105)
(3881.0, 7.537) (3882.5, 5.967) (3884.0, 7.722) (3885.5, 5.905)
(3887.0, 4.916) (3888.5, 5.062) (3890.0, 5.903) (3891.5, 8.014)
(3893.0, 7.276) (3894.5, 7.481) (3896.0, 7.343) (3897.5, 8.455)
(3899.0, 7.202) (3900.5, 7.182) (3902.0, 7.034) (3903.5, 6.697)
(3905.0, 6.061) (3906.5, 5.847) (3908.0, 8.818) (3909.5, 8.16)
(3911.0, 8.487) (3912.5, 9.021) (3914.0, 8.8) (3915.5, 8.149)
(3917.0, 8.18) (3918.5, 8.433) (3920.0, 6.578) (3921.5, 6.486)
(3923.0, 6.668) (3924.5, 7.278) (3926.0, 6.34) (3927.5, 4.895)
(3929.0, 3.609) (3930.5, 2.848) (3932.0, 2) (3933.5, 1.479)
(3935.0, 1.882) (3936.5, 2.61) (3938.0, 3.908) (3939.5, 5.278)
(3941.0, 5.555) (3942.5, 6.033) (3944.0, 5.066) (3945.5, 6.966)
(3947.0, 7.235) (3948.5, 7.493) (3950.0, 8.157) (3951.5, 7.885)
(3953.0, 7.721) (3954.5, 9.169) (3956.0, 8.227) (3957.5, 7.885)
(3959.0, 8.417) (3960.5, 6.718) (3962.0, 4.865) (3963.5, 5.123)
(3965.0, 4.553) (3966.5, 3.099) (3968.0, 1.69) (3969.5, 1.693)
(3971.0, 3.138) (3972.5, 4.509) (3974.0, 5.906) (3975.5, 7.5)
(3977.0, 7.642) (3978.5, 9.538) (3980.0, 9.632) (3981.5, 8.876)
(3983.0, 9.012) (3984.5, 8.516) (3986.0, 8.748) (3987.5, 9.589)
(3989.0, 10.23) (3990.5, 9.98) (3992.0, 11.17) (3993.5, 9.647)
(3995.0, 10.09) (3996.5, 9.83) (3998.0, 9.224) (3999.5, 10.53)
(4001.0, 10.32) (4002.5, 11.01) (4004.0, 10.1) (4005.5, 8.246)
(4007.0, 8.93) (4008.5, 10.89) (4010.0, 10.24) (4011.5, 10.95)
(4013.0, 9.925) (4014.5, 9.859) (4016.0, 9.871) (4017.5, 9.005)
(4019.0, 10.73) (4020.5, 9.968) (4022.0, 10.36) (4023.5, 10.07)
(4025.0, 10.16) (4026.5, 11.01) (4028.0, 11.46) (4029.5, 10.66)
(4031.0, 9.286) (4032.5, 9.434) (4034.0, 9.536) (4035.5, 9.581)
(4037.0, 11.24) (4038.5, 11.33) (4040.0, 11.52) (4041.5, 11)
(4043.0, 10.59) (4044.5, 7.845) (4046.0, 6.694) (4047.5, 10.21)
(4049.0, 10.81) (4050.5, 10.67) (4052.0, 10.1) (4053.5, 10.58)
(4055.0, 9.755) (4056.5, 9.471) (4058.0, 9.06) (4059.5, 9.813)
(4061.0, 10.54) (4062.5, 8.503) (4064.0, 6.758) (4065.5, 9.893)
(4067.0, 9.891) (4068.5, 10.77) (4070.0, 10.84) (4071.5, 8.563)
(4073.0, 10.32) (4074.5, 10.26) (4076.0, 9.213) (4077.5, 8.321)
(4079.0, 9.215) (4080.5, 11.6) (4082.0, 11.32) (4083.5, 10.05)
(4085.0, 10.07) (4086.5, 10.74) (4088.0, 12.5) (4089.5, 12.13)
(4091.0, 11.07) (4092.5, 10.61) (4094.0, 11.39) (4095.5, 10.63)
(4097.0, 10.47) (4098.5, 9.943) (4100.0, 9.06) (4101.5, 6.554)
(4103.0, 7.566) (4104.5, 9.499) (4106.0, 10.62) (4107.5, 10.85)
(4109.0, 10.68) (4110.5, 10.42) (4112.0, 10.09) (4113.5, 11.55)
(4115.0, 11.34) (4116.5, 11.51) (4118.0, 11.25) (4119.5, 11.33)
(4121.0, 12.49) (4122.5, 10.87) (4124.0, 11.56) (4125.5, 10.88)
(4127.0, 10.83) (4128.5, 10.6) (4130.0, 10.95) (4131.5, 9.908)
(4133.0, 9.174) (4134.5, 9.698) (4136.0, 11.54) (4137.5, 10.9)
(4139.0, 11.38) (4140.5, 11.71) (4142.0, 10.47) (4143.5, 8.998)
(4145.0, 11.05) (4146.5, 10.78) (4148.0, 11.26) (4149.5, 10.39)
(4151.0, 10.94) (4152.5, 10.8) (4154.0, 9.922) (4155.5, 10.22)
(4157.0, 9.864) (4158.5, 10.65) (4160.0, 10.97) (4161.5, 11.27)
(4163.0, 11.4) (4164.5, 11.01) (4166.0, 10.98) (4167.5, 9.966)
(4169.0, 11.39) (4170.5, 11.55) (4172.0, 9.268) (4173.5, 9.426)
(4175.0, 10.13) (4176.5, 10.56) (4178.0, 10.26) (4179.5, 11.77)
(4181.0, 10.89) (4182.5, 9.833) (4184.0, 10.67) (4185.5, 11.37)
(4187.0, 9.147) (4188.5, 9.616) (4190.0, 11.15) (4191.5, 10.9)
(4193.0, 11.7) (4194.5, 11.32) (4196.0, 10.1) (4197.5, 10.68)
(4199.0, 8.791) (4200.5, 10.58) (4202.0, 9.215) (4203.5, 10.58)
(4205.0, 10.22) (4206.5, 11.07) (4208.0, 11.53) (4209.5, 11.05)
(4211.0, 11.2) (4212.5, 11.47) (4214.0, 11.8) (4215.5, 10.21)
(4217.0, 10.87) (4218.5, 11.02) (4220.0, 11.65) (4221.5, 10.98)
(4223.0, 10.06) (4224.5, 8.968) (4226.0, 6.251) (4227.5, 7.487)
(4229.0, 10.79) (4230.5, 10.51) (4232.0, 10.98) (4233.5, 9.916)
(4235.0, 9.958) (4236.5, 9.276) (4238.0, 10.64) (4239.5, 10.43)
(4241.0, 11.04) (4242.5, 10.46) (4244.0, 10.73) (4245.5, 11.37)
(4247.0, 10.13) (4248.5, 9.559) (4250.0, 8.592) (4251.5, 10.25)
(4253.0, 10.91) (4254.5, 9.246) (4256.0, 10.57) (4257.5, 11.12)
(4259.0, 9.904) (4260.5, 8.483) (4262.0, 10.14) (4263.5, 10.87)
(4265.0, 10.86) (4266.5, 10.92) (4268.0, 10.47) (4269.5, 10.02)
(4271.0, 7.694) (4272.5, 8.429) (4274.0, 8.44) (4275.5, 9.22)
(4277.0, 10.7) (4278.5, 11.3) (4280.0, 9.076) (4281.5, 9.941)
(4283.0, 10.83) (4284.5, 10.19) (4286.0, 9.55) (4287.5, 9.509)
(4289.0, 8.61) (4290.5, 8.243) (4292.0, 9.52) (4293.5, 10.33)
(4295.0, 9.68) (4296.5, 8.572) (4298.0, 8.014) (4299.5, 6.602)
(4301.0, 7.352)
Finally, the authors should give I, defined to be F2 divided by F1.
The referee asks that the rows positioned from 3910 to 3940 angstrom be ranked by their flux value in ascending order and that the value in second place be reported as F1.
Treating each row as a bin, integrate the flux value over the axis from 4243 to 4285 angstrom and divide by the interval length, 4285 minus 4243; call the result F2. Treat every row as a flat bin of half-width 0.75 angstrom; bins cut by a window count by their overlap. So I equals 5.3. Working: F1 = 1.882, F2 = 10.0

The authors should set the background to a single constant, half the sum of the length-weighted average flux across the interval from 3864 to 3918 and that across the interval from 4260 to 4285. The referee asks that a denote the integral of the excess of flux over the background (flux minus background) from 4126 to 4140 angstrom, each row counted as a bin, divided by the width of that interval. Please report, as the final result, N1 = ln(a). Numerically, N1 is 0.7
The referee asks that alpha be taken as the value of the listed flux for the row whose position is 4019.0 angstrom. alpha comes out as 10.73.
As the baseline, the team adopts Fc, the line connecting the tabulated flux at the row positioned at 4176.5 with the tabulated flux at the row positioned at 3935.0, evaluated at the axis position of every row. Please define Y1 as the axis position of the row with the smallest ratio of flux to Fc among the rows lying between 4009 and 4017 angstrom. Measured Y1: 4016.0 angstrom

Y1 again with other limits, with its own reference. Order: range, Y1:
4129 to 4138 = 4133.0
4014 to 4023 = 4017.5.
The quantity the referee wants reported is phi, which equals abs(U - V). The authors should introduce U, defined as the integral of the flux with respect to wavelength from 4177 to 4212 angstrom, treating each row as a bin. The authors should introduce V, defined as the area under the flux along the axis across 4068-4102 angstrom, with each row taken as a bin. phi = 22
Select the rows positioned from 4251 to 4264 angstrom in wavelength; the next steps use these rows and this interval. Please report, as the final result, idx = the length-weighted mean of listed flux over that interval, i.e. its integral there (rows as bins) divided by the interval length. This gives 10.2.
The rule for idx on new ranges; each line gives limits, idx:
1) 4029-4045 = 10.2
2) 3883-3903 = 6.9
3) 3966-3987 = 6.5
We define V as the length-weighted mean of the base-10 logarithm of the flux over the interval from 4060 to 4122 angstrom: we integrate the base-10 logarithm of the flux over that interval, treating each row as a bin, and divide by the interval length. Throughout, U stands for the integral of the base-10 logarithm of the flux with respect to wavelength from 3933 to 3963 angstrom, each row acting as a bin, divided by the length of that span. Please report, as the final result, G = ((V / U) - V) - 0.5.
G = -0.16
